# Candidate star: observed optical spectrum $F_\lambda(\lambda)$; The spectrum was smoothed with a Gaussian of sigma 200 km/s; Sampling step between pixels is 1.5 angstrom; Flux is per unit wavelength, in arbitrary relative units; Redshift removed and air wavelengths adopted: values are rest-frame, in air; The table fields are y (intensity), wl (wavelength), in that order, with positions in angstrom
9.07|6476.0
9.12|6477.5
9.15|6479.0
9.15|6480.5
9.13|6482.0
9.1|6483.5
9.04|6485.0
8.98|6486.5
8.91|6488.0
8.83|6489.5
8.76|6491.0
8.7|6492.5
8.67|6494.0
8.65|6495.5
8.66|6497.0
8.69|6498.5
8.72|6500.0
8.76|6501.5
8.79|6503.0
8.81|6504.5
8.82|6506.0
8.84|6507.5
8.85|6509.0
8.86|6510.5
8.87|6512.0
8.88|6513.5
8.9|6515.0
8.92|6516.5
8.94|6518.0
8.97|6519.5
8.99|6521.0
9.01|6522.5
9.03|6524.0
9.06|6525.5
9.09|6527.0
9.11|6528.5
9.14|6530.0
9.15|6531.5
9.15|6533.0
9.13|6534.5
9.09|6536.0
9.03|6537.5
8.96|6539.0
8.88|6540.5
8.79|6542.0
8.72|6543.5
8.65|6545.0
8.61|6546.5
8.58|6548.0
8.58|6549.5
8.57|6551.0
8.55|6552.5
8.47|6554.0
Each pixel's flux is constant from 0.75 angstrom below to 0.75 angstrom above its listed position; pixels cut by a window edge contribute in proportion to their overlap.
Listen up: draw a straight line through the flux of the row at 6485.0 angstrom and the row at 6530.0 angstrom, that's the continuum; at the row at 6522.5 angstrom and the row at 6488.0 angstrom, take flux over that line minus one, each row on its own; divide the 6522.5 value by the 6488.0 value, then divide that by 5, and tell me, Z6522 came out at 0.164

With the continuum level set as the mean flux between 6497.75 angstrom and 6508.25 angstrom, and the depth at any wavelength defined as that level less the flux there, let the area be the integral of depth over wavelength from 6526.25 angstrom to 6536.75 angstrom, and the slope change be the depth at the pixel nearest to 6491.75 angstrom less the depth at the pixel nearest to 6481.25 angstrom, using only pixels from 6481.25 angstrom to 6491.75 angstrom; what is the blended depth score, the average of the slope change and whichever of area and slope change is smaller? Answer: -1.64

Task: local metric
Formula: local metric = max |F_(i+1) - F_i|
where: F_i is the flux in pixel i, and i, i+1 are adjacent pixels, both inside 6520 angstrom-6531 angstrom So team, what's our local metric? 0.03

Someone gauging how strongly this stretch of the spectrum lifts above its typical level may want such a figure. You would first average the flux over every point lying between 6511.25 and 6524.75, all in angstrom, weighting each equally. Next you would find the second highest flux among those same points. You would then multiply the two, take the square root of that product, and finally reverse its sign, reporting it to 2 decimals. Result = -8.98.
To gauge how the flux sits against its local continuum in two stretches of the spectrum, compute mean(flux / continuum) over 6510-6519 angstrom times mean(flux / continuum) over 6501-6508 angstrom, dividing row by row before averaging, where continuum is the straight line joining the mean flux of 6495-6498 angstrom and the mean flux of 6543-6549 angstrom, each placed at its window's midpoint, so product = 1.05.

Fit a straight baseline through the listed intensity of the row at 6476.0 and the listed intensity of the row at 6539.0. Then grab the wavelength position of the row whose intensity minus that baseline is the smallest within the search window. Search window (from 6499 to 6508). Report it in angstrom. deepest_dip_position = 6500.0 angstrom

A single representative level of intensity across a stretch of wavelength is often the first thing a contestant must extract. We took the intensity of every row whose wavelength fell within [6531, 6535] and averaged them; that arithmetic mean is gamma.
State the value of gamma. 9.14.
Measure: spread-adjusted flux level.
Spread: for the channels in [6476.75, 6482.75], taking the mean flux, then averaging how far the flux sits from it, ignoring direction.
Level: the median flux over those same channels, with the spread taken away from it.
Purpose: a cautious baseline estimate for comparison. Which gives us 9.1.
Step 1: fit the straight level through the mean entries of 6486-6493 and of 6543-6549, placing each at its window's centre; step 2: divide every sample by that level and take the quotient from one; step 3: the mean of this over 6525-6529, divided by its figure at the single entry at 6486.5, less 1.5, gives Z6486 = 1.4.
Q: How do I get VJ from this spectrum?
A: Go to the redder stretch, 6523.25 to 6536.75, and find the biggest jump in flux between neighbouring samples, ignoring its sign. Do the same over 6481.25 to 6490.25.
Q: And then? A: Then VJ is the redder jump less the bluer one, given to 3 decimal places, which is -0.040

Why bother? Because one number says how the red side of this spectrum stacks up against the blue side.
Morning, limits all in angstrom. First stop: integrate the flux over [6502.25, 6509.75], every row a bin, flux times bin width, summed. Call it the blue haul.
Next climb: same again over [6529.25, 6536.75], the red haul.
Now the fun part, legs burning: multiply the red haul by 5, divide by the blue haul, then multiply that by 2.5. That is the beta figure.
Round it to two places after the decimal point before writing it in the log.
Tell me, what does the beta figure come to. 12.94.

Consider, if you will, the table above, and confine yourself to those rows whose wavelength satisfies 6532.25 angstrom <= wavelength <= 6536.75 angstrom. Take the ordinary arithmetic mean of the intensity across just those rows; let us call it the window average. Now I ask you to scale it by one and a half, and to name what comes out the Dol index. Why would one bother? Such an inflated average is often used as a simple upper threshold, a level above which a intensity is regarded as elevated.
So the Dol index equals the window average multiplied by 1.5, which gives 13.7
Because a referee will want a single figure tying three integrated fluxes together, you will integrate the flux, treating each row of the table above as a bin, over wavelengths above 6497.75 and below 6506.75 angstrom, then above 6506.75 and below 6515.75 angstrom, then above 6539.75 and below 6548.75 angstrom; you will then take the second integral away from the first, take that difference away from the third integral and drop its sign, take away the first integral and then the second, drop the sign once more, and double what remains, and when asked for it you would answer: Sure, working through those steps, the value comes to 159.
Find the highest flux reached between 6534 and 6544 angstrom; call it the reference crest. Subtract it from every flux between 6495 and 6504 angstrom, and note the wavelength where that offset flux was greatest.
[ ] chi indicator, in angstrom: 6503.0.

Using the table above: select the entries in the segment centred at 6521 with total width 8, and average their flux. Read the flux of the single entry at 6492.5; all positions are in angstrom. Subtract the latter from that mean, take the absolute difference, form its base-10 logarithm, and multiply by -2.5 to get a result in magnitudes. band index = 1.4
